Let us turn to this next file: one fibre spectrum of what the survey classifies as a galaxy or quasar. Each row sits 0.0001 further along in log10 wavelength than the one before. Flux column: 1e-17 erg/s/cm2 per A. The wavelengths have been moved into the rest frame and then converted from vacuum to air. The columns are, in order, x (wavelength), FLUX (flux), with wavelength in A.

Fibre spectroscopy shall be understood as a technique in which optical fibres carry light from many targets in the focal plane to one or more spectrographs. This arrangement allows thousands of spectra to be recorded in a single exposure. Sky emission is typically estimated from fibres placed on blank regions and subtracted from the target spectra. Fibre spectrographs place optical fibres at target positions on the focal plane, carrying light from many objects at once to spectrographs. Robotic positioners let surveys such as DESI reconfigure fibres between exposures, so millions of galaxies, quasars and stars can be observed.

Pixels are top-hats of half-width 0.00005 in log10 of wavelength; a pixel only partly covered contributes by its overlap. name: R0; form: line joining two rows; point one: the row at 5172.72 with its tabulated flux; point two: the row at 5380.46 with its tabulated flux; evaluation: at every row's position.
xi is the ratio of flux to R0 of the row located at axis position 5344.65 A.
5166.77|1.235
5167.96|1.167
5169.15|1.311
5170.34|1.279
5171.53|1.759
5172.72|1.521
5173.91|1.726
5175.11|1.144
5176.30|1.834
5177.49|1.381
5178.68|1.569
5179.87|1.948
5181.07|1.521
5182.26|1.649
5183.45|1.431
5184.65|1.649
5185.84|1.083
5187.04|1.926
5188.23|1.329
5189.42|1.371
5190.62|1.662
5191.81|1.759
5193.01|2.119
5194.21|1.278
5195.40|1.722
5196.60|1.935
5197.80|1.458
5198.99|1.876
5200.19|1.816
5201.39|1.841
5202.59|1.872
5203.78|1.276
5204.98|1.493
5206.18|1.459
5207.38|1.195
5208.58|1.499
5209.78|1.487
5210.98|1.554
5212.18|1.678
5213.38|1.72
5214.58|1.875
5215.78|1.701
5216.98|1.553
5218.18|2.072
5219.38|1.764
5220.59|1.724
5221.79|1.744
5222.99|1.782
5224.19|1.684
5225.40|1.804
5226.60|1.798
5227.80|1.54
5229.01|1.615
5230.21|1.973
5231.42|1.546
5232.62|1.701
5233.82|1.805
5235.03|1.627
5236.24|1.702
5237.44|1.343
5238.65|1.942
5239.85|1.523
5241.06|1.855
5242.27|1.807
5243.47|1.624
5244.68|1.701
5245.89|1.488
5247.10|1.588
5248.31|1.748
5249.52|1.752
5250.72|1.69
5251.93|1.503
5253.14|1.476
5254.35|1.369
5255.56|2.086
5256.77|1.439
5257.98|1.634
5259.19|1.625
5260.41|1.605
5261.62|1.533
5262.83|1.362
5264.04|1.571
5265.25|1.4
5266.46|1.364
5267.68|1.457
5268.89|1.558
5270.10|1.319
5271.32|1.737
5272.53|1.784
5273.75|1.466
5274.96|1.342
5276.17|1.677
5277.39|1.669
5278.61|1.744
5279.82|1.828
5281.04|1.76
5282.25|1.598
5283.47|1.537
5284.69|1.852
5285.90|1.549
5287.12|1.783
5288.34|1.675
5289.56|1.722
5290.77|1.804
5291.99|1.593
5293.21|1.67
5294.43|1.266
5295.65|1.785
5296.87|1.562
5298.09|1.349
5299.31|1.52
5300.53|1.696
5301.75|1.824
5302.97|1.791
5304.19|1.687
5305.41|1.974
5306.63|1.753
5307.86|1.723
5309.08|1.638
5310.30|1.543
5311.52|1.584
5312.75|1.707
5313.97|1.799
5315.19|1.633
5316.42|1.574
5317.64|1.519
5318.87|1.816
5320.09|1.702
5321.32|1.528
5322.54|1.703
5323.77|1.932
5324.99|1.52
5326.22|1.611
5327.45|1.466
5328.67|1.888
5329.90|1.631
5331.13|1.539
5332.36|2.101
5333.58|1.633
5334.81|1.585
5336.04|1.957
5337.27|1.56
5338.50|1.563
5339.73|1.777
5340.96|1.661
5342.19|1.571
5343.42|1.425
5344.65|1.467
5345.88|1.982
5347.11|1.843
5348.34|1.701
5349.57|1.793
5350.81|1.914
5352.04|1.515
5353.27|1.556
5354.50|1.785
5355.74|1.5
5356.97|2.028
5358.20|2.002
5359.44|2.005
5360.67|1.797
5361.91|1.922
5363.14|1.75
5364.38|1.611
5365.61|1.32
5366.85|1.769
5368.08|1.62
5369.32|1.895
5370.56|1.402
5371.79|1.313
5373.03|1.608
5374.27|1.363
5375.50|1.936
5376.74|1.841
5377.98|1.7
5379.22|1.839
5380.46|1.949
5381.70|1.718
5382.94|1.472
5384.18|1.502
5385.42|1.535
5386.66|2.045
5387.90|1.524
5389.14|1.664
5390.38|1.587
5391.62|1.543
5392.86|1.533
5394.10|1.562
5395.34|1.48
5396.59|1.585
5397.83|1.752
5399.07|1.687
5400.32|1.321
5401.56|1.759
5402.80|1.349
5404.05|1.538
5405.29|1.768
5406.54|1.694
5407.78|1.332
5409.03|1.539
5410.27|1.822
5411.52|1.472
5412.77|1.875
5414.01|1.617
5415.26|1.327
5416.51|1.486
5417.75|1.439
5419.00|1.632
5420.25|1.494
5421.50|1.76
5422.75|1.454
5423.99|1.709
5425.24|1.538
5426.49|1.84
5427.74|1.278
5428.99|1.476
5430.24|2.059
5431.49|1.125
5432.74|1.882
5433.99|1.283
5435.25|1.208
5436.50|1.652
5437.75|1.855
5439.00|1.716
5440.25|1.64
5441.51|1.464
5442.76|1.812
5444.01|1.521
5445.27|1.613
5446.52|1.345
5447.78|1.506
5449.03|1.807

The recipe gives 0.78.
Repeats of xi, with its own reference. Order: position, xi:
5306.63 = 0.98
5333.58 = 0.88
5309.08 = 0.91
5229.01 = 0.99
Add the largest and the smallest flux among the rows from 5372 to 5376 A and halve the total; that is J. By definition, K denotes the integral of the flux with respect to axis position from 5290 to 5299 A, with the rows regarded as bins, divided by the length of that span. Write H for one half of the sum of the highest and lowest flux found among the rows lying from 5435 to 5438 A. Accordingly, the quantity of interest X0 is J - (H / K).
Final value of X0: 0.68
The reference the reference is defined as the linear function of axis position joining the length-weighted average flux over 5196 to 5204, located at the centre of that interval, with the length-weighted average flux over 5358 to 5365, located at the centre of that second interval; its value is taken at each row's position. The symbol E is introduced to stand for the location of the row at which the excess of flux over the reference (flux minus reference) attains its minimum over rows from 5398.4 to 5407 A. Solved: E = 5400.32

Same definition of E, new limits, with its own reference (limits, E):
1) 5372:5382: 5374.27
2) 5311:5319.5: 5317.64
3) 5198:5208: 5207.38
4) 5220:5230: 5227.80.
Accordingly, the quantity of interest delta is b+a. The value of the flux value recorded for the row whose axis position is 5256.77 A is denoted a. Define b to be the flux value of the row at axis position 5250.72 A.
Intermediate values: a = 1.439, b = 1.69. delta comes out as 3.13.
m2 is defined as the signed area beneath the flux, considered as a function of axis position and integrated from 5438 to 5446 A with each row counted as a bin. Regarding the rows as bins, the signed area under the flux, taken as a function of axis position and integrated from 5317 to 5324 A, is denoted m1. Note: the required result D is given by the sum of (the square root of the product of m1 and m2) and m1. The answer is 24.2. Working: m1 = 11.8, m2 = 13.1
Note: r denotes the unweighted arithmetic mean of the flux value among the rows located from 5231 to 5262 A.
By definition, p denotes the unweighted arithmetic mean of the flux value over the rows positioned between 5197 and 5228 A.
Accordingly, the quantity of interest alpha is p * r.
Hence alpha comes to 2.73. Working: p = 1.66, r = 1.64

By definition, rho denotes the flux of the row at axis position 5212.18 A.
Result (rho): 1.678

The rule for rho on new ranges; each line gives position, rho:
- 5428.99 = 1.476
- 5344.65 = 1.467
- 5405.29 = 1.768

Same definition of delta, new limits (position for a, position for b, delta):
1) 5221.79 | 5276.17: 3.42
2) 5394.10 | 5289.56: 3.28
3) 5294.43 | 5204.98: 2.76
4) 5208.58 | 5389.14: 3.16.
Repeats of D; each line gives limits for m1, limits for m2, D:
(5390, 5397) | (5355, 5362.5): 23.1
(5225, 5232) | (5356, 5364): 25.4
